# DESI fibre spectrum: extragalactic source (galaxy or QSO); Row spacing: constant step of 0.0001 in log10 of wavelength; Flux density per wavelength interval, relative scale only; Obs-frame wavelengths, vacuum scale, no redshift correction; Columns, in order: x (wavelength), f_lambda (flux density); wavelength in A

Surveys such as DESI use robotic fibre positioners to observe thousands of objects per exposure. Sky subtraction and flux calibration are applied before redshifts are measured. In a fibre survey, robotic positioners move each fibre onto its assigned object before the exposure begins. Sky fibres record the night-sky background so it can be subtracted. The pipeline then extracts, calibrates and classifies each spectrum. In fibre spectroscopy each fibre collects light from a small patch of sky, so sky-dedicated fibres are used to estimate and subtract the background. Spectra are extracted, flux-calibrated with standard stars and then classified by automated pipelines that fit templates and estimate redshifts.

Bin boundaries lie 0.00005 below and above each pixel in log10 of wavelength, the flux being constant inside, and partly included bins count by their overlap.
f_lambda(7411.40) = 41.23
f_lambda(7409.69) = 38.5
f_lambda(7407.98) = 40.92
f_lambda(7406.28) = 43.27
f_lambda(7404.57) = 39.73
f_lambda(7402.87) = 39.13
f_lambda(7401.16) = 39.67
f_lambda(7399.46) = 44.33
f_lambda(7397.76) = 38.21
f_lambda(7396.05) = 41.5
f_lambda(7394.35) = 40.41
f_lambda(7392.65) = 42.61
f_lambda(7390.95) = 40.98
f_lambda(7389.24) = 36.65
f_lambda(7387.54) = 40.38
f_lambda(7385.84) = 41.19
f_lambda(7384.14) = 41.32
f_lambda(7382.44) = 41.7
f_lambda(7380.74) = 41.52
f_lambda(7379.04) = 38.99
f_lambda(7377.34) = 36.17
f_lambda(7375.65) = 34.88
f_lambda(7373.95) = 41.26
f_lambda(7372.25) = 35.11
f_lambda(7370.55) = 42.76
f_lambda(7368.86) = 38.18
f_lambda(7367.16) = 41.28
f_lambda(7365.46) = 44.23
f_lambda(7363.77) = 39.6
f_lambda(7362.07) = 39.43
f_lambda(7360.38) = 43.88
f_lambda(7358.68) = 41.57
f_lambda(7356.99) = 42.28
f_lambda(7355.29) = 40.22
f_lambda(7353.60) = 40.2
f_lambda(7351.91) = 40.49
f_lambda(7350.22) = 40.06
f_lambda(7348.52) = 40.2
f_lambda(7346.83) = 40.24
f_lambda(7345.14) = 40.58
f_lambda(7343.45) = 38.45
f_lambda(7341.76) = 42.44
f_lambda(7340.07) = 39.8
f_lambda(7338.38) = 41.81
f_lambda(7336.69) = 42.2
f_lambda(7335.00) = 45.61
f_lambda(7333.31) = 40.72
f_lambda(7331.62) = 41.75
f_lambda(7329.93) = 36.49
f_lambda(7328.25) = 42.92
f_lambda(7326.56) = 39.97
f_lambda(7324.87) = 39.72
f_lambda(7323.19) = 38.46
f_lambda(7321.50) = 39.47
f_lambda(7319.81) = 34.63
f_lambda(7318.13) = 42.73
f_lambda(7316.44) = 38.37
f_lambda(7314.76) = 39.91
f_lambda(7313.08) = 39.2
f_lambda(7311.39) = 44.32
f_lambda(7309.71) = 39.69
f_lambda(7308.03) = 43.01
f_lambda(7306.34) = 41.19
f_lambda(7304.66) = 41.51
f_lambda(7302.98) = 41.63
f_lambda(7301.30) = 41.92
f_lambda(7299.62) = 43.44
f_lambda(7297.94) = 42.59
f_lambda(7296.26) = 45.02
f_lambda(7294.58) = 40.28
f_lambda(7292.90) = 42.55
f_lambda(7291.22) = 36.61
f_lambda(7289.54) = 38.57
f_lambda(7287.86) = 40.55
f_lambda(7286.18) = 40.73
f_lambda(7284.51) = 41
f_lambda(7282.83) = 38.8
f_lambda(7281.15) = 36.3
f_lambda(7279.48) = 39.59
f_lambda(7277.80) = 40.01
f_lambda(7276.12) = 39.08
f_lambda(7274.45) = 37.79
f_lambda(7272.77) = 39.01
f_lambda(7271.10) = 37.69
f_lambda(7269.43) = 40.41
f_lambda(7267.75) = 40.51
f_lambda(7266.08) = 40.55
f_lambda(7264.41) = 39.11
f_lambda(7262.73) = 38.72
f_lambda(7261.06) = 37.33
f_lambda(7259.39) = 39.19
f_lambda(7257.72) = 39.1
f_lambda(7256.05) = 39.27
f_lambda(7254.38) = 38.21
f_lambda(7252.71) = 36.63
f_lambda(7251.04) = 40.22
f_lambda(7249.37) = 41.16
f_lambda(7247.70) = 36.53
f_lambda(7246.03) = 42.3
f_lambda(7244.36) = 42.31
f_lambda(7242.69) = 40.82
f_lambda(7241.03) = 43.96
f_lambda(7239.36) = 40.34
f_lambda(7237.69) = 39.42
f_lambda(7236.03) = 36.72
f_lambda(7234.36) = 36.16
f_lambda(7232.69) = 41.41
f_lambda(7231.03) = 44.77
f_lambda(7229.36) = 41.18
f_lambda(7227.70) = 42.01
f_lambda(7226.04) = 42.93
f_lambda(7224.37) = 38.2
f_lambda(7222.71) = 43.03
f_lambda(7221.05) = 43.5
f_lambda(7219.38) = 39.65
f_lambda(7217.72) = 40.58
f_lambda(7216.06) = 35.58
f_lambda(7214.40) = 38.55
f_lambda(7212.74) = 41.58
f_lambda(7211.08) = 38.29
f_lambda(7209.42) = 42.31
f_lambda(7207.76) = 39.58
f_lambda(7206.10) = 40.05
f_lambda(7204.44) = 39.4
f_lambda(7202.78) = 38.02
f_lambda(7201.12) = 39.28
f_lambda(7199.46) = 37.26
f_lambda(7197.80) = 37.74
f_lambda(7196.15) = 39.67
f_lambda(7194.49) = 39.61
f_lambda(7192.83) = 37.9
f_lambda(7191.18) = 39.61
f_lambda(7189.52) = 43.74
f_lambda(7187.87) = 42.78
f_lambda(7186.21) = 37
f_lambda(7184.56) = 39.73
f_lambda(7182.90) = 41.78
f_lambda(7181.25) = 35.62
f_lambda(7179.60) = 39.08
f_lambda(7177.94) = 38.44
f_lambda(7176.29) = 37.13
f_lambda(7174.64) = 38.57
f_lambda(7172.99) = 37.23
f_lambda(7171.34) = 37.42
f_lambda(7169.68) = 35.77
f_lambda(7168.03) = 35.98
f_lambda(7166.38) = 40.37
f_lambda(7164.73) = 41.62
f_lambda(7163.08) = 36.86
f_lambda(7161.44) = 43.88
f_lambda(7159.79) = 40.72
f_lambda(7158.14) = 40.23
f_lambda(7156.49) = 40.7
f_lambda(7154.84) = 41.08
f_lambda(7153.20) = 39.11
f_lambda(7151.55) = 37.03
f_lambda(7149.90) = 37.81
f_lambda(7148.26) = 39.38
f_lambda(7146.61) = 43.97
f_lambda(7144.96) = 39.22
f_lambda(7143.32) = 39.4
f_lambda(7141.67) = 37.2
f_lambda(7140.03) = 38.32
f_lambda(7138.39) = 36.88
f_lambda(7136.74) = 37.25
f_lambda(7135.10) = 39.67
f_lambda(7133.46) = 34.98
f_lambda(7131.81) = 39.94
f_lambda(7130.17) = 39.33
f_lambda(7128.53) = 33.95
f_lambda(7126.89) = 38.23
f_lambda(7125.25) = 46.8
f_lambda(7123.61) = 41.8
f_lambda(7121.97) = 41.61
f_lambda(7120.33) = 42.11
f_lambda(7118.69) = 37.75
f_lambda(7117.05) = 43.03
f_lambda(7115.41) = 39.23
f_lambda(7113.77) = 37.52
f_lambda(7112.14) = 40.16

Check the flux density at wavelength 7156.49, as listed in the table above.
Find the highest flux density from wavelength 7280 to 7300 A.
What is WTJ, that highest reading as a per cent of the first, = 111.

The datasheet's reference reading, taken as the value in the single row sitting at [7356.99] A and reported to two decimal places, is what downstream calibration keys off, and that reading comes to 42.28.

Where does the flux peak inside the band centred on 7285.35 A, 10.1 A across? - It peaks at 7284.51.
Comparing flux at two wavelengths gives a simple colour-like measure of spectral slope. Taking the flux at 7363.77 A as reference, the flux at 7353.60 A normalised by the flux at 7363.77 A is 1.02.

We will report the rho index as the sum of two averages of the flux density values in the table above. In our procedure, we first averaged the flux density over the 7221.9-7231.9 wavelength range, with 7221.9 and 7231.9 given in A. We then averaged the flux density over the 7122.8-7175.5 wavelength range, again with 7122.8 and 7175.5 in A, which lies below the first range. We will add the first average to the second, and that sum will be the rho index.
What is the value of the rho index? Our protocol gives 81.1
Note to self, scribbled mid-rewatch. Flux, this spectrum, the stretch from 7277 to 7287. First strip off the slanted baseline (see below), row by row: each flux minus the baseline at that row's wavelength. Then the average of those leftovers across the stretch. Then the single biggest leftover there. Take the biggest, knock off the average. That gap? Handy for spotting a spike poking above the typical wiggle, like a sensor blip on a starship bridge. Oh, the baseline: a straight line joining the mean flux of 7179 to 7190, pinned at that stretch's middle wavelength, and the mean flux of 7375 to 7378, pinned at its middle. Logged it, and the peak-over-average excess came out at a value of 1.7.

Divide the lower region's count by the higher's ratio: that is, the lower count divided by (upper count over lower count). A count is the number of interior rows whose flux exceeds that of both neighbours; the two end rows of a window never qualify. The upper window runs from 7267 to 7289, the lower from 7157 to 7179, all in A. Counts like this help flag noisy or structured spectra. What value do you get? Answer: 5.3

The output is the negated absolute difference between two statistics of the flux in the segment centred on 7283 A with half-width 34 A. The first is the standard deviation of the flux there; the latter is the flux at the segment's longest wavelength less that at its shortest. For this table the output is -5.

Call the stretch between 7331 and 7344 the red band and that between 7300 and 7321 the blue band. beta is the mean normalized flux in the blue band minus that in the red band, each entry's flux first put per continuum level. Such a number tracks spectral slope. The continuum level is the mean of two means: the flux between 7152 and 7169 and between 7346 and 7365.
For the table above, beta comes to -0.023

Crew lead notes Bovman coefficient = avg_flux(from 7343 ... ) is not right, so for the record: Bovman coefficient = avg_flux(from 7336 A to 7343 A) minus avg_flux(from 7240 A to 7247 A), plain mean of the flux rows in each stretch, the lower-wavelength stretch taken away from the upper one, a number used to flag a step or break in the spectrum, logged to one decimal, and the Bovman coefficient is -0.8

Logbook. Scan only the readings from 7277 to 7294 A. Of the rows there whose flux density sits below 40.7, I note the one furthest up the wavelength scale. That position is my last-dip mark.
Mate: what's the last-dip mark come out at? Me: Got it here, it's 7291.22 A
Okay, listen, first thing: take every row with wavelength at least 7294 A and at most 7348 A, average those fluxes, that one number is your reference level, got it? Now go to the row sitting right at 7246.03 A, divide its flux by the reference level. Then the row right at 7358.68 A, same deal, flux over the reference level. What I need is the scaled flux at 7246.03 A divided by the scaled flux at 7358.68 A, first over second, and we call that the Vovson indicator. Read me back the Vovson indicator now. 1.02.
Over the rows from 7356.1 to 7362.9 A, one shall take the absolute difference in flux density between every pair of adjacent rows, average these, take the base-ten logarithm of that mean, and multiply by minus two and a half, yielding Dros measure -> -0.99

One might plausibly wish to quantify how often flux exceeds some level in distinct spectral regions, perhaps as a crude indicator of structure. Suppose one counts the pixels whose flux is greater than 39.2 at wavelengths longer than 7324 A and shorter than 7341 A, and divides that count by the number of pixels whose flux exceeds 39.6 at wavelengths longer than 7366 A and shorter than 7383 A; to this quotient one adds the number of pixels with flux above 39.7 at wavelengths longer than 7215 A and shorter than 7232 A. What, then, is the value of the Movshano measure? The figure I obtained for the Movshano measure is 8.8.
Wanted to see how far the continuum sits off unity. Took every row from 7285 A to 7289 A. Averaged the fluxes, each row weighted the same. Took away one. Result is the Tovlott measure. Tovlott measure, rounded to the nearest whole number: 40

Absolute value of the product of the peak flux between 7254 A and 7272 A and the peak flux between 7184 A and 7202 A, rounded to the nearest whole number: 1774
